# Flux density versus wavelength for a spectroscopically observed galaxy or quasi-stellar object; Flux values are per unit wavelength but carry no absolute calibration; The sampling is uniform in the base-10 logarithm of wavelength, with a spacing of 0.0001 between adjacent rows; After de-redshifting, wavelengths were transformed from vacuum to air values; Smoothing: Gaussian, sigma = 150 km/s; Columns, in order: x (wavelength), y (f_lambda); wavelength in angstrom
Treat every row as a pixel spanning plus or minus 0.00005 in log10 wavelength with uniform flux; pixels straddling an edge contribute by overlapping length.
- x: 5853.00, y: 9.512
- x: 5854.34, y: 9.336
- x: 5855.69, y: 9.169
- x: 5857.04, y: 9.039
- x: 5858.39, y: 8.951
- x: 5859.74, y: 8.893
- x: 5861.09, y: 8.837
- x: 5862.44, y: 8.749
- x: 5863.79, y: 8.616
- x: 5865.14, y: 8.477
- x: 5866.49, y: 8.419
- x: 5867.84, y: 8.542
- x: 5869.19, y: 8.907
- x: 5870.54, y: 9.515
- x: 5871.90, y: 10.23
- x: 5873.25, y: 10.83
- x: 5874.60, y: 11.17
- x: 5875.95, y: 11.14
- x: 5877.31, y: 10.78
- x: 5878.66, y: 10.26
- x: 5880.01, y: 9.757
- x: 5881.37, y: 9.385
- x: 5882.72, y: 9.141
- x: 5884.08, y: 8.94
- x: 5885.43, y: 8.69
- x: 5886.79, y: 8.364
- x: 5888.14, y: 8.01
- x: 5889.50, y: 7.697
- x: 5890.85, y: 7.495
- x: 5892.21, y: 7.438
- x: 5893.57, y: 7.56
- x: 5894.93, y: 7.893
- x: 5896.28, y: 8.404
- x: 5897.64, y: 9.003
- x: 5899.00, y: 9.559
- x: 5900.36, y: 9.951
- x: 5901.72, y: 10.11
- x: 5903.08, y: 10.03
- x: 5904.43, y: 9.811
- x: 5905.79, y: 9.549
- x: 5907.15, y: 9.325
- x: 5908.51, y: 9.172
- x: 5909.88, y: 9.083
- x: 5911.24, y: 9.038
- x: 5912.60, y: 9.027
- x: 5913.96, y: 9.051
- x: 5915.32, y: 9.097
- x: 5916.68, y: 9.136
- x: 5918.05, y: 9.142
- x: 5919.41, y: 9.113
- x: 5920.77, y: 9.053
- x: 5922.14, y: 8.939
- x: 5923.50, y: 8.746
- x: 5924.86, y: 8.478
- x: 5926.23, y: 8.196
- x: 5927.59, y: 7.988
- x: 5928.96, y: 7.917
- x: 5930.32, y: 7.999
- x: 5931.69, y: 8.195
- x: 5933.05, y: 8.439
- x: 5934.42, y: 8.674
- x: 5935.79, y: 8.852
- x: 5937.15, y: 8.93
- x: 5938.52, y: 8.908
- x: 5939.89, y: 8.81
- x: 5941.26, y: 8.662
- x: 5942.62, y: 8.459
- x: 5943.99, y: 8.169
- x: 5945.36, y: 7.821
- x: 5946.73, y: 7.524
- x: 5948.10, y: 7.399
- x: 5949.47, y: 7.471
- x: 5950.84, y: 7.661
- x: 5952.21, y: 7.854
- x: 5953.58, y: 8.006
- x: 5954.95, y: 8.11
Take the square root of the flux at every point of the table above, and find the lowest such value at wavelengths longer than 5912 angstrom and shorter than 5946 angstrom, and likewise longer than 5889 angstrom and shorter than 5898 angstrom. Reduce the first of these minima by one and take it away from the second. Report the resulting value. 0.93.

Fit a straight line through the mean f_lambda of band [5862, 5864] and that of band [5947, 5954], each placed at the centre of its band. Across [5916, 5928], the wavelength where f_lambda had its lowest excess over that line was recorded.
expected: 5927.59 angstrom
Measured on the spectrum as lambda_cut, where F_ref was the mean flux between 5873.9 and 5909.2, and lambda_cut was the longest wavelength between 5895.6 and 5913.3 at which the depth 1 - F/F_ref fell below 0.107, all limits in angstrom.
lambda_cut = 5912.60 angstrom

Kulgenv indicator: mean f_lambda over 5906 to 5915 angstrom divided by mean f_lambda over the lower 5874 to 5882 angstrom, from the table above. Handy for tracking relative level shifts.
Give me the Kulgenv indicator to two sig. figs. 0.88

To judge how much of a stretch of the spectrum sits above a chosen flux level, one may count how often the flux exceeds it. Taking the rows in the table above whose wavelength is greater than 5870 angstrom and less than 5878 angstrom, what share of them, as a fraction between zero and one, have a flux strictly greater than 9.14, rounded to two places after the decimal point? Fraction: 1.00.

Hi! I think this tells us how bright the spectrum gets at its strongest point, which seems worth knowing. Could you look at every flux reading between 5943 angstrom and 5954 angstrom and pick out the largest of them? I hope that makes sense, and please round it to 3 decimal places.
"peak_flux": 8.169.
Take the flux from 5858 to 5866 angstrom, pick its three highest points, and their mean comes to 8.9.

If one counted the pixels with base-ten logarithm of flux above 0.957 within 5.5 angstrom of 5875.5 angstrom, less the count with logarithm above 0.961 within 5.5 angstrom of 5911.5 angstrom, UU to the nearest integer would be 6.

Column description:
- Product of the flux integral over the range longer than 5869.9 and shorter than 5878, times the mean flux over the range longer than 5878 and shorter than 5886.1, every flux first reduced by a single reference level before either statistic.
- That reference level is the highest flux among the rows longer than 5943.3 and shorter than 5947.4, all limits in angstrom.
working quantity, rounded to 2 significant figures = 24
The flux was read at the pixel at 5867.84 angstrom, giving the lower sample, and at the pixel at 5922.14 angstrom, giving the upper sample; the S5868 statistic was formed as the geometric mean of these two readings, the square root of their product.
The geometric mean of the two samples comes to 8.7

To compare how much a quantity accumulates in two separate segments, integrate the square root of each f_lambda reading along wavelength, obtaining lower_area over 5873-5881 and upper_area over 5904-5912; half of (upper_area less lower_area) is -0.8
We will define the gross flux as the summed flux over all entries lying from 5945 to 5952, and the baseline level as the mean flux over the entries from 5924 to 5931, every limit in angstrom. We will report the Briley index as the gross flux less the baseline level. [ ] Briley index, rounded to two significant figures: 30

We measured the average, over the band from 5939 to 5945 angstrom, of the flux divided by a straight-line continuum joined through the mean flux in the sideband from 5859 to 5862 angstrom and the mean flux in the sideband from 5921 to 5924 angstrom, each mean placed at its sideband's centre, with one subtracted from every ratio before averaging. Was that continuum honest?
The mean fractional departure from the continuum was -0.04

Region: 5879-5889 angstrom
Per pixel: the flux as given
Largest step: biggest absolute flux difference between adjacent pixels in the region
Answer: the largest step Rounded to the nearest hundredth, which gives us 0.37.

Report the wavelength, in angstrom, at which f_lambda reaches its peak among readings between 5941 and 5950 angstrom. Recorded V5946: 5941.26 angstrom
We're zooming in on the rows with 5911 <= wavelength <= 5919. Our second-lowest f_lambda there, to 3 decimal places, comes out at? 9.038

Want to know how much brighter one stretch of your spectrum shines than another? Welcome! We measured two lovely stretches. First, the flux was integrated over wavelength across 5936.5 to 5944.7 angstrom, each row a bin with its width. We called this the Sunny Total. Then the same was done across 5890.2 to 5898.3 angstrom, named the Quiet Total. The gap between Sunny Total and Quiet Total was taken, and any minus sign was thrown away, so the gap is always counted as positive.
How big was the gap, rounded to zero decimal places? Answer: 6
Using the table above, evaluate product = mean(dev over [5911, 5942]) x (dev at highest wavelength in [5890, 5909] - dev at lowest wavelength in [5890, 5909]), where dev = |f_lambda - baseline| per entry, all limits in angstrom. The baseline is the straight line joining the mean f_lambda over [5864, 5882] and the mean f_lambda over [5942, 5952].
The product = -0.7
